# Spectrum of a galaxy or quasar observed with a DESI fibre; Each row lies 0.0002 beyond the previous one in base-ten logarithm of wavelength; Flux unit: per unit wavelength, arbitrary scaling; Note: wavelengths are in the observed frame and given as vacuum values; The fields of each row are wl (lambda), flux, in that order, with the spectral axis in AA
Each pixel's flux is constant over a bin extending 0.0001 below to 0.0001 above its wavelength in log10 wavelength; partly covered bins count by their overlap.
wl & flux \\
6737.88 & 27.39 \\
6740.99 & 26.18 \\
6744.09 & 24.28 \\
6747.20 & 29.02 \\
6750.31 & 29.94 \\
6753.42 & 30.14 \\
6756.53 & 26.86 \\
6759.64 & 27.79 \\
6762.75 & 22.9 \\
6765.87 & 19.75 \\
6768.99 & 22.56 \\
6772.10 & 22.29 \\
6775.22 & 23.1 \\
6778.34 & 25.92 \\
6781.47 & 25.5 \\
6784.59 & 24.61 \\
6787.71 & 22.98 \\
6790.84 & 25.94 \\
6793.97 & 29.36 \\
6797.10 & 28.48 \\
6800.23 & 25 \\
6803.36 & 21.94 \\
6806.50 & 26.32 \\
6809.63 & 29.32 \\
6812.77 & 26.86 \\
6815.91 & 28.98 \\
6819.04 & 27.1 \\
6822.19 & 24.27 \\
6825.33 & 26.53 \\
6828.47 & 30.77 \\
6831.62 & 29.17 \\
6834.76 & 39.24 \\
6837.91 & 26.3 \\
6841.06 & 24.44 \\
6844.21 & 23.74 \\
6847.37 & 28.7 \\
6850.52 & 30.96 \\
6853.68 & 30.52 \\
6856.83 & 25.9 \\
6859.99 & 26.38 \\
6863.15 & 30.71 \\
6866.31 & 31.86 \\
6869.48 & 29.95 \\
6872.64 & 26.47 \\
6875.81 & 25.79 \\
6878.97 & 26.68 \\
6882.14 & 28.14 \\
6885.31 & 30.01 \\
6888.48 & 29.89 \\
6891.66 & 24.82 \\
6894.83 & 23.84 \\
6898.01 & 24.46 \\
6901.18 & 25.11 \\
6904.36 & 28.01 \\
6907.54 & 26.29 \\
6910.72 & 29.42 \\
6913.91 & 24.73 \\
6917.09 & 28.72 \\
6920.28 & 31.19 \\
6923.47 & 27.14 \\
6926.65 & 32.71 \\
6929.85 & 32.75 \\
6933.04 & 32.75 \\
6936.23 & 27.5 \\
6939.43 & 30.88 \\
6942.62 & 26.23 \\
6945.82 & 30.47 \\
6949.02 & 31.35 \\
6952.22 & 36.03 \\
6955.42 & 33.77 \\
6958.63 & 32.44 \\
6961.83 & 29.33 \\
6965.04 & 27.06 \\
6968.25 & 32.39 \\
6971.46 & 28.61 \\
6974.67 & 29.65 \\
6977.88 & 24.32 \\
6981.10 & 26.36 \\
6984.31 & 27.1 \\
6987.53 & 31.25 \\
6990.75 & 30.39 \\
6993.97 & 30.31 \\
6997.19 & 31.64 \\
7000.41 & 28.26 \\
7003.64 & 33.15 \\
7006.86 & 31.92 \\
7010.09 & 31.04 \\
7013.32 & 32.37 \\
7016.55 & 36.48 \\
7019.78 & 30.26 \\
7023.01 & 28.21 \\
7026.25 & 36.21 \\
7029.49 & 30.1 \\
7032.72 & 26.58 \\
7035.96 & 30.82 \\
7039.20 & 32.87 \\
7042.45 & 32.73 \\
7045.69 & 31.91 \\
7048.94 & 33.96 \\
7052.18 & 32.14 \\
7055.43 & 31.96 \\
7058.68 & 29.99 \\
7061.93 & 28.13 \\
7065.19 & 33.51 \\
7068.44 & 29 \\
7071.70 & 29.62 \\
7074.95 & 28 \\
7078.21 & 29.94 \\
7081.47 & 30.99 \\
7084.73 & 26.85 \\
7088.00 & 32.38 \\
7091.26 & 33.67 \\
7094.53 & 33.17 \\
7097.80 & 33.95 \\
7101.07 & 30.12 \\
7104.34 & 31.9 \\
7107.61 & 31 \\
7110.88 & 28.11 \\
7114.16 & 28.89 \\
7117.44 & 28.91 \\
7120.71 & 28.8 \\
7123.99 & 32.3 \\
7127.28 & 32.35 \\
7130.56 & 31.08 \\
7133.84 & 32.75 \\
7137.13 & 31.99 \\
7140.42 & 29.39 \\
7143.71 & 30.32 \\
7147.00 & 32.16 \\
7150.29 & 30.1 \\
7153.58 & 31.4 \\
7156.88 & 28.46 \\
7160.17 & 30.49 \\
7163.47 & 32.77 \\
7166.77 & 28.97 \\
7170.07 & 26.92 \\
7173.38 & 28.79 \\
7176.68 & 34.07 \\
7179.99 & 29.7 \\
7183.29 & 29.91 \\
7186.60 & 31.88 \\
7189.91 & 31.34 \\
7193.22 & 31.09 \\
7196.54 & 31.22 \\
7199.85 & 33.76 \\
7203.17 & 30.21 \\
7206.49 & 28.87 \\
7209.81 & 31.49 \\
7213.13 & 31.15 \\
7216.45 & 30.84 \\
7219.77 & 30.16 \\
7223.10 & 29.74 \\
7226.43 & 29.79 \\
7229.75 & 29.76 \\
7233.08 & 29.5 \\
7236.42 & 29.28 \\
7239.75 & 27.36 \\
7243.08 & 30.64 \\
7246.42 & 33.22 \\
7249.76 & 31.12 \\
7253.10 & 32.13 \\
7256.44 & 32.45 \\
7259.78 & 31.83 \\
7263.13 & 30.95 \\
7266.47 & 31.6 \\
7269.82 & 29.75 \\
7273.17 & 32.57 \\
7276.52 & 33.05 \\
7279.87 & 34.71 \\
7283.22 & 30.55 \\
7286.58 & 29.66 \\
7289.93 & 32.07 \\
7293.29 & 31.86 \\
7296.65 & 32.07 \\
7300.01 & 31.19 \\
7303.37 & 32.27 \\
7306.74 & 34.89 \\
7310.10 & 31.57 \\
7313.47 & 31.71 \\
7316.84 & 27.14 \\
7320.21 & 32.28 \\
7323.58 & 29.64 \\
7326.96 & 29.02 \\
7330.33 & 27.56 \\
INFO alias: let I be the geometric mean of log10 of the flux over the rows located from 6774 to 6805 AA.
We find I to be 1.40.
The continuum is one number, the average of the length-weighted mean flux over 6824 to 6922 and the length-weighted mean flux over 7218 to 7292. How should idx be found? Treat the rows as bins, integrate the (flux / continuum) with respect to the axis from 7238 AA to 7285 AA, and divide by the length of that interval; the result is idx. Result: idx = 1.069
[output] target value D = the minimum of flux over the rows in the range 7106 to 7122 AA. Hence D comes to 28.11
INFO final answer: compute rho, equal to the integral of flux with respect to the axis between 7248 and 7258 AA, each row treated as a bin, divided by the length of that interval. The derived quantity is 31.9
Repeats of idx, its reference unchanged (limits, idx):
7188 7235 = 1.038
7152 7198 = 1.033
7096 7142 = 1.045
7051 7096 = 1.038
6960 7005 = 0.992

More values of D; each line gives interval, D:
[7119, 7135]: 28.8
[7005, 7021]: 30.26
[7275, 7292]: 29.66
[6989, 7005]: 28.26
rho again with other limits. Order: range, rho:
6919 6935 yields 31.2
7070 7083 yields 29.6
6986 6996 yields 30.7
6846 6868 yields 29.3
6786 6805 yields 25.6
